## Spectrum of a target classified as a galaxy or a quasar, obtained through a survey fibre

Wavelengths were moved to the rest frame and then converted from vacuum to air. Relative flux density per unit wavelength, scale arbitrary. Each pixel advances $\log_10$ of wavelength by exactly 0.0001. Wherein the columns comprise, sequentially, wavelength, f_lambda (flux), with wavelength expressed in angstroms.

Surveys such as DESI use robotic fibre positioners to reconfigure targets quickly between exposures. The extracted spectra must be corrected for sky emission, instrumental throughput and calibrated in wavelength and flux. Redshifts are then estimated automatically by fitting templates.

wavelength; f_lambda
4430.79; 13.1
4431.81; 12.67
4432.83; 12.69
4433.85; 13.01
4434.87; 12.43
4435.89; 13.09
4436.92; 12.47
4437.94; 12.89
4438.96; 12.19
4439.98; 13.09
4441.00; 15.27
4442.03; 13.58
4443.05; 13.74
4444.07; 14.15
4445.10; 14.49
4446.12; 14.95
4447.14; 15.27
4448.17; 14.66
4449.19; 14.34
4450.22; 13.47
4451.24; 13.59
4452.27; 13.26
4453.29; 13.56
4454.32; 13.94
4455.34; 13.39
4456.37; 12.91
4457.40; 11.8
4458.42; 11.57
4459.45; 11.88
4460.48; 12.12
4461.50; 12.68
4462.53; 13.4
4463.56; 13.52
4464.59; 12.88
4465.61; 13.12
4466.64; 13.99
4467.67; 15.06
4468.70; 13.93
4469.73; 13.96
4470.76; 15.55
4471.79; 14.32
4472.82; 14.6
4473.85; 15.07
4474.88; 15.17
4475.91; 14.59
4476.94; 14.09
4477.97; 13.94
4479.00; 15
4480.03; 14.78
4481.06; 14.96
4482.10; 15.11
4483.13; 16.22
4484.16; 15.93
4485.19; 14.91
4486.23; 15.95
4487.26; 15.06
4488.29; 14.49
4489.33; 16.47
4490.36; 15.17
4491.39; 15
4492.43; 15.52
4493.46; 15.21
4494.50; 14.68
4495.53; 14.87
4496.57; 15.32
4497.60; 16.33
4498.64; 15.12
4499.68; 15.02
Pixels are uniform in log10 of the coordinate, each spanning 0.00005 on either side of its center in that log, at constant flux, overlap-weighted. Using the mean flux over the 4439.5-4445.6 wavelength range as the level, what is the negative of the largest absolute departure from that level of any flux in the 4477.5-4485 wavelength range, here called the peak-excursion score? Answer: -2.2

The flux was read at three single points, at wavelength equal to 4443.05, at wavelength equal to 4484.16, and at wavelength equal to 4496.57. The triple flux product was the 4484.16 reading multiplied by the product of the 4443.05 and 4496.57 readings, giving 3353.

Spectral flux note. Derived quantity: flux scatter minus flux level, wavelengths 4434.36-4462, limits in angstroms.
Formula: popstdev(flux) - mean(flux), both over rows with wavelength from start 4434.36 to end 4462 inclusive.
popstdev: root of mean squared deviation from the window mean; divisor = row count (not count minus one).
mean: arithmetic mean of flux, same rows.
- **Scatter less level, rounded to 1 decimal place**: -12.3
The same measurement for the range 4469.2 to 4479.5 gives -14.1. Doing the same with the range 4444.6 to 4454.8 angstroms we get -13.5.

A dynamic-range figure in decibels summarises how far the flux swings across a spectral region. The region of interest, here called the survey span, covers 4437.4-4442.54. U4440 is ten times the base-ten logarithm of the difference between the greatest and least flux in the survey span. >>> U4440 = 5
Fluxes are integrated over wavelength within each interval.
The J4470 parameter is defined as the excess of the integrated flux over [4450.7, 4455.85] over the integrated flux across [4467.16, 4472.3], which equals -5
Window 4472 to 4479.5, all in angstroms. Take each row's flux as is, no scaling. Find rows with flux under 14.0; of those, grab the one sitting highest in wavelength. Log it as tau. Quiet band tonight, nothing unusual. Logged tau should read 4477.97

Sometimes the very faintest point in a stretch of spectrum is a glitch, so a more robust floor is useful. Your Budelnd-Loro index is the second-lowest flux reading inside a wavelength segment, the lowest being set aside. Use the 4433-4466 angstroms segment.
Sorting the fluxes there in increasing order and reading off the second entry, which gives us 11.8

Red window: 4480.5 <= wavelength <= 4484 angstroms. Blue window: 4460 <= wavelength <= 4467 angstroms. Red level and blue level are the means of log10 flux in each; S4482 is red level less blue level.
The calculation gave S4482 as 0.071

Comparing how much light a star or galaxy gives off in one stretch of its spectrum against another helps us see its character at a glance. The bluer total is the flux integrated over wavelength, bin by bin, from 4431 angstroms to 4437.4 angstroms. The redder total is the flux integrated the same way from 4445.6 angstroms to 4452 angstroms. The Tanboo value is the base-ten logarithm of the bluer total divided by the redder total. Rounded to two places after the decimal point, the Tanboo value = -0.05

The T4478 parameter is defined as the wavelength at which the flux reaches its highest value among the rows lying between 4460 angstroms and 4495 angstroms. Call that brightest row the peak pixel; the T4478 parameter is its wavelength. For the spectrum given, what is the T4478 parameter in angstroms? 4489.33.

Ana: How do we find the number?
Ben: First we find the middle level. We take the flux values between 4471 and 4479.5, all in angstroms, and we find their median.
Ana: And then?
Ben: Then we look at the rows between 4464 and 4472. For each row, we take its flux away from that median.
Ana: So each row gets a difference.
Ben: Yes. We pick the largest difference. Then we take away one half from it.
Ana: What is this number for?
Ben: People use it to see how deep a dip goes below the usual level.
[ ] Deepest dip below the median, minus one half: 1.2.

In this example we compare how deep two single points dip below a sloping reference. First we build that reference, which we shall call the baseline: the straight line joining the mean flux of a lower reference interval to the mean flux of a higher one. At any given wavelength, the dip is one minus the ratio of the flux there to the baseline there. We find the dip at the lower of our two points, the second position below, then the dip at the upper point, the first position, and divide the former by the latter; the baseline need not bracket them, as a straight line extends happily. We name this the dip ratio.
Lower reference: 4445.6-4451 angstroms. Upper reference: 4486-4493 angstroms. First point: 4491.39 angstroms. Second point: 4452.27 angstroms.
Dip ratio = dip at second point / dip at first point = 3.4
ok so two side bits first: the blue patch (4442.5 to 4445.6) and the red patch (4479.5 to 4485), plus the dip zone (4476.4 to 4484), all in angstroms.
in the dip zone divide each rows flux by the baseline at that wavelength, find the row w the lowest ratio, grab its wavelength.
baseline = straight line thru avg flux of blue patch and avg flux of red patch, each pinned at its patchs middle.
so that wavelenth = 4477.97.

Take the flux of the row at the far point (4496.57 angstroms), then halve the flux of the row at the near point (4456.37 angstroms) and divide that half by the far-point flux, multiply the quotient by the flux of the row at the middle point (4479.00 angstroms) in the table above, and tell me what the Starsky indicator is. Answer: 6.3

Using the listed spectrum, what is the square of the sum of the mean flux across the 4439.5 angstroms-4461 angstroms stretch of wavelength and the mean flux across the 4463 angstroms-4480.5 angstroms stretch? 778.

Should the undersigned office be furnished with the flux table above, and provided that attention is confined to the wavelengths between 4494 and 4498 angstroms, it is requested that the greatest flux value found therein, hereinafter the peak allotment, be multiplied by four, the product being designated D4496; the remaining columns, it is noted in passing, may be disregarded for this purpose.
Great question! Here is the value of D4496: 65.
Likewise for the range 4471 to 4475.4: 61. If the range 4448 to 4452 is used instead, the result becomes 59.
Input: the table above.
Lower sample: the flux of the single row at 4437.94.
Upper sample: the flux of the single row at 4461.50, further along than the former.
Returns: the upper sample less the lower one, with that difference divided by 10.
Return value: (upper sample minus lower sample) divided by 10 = -0.02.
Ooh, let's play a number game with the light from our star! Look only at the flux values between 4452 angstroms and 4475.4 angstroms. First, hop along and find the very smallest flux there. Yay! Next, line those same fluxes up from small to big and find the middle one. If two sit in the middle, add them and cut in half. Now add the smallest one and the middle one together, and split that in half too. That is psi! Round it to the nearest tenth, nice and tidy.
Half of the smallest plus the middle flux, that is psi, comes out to 12.5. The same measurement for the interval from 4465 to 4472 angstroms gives 13.6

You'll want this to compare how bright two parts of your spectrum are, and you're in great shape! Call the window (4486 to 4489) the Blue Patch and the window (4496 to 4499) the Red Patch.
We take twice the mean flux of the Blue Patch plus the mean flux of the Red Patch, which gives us 46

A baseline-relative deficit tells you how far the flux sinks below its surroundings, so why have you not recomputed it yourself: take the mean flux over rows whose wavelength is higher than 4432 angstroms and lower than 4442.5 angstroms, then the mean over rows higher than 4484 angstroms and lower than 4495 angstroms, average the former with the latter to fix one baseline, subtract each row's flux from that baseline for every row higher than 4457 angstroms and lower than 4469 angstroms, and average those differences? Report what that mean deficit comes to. 1.2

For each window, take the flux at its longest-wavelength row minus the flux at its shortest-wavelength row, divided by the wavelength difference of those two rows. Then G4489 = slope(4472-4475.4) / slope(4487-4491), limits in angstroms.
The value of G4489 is 7.8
